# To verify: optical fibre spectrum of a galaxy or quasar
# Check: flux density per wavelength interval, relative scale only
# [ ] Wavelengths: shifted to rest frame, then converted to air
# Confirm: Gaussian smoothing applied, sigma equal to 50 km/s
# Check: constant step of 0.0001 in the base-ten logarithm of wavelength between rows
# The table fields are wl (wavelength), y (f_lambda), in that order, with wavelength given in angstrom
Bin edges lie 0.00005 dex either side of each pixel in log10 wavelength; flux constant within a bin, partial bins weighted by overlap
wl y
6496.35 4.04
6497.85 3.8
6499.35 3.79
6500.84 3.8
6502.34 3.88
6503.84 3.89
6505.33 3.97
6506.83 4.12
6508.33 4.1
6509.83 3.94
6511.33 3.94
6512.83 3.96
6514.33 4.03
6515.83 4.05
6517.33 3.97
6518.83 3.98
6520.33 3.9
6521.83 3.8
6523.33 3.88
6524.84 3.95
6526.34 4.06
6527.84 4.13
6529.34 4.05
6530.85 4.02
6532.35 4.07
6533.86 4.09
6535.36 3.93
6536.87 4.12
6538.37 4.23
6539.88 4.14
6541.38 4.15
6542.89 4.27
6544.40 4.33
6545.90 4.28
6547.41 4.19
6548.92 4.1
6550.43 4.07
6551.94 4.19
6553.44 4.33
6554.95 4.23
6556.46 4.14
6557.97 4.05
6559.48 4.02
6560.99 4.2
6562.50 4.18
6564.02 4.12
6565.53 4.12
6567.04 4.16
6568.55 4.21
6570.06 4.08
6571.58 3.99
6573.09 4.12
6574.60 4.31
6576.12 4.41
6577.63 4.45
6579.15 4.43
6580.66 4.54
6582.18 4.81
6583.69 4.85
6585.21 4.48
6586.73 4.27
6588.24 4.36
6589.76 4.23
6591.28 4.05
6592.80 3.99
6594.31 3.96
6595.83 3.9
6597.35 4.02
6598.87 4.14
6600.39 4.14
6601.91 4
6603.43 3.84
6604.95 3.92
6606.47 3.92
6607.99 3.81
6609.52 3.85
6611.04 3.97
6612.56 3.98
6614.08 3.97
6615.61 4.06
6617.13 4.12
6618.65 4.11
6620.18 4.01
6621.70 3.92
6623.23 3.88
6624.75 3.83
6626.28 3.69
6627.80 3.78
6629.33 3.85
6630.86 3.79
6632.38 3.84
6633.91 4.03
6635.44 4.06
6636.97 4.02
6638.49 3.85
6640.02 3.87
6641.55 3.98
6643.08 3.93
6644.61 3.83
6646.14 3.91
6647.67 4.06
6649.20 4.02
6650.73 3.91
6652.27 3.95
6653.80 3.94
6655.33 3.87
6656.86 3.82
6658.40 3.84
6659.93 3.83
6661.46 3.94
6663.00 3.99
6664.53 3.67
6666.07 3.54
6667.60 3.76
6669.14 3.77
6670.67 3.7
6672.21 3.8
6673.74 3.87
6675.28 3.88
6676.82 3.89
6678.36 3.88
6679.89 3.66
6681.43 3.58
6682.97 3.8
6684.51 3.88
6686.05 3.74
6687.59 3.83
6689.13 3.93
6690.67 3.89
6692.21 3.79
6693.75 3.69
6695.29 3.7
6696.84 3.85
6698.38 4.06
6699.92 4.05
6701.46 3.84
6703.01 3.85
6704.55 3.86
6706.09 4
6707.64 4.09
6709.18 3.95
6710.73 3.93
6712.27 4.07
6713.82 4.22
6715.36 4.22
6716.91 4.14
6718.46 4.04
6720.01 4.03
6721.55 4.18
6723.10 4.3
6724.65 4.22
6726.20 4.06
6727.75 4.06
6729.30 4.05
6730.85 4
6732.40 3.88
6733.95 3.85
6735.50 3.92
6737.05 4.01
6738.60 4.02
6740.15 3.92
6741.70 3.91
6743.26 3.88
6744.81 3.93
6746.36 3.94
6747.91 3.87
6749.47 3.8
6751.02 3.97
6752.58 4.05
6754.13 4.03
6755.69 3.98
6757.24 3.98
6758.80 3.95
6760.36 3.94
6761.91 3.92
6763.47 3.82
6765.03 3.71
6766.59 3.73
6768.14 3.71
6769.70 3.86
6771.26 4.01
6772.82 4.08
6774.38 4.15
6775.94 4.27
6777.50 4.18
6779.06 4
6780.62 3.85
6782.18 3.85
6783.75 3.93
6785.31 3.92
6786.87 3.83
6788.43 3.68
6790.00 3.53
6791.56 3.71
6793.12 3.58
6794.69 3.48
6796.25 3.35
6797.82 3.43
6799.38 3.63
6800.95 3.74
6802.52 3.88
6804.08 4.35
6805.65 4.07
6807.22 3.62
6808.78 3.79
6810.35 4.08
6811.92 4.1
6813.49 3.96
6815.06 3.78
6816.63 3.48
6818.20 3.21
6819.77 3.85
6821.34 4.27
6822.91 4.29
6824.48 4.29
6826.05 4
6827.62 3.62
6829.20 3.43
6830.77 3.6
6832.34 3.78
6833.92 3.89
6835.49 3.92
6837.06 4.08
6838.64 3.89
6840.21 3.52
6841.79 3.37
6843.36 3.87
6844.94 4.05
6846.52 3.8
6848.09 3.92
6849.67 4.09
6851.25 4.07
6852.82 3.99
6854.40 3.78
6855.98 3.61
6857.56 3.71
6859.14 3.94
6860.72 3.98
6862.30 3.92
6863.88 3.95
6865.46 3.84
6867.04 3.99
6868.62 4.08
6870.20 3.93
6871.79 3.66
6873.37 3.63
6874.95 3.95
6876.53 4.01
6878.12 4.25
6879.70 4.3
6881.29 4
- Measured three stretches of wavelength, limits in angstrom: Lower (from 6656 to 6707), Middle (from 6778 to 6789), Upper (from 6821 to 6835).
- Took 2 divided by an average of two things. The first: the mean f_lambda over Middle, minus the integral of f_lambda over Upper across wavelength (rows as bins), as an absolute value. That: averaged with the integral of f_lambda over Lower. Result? 0.016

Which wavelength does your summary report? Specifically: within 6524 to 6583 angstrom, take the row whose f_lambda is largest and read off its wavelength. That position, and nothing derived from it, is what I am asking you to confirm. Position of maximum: 6582.18 angstrom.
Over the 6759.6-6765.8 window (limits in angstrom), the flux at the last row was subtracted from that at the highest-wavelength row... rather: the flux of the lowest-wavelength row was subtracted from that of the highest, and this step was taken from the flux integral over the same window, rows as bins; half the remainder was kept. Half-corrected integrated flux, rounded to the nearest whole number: 12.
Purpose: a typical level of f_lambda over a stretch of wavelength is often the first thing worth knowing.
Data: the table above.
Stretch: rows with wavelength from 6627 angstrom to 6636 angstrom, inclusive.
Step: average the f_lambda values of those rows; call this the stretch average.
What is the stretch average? 3.89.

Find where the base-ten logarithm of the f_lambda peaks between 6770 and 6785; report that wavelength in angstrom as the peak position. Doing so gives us 6775.94 angstrom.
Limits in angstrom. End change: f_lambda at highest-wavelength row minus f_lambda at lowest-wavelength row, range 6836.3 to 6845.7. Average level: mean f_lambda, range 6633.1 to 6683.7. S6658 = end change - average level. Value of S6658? -3.89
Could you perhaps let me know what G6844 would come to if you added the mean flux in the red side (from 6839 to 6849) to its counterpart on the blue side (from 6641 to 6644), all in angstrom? 7.71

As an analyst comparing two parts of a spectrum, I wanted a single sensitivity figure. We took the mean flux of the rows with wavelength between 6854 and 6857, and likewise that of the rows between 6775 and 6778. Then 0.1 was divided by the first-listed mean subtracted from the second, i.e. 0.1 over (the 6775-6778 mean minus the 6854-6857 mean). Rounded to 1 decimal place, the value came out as 0.2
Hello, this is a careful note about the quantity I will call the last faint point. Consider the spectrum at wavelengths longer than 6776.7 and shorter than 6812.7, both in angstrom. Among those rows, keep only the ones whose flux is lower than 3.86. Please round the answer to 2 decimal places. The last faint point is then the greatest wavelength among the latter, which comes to 6808.78 angstrom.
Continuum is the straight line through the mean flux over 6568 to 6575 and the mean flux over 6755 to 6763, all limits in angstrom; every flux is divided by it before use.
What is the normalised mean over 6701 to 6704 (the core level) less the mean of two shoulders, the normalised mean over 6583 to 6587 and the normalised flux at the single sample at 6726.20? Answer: -0.10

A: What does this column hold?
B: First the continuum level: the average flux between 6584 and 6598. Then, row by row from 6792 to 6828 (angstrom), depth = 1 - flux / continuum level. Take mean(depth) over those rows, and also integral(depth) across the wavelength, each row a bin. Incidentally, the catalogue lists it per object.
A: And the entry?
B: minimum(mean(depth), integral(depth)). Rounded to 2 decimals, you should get 0.08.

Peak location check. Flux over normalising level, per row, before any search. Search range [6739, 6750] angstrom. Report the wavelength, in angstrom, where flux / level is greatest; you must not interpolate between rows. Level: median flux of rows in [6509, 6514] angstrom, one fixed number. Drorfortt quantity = 6746.36 angstrom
